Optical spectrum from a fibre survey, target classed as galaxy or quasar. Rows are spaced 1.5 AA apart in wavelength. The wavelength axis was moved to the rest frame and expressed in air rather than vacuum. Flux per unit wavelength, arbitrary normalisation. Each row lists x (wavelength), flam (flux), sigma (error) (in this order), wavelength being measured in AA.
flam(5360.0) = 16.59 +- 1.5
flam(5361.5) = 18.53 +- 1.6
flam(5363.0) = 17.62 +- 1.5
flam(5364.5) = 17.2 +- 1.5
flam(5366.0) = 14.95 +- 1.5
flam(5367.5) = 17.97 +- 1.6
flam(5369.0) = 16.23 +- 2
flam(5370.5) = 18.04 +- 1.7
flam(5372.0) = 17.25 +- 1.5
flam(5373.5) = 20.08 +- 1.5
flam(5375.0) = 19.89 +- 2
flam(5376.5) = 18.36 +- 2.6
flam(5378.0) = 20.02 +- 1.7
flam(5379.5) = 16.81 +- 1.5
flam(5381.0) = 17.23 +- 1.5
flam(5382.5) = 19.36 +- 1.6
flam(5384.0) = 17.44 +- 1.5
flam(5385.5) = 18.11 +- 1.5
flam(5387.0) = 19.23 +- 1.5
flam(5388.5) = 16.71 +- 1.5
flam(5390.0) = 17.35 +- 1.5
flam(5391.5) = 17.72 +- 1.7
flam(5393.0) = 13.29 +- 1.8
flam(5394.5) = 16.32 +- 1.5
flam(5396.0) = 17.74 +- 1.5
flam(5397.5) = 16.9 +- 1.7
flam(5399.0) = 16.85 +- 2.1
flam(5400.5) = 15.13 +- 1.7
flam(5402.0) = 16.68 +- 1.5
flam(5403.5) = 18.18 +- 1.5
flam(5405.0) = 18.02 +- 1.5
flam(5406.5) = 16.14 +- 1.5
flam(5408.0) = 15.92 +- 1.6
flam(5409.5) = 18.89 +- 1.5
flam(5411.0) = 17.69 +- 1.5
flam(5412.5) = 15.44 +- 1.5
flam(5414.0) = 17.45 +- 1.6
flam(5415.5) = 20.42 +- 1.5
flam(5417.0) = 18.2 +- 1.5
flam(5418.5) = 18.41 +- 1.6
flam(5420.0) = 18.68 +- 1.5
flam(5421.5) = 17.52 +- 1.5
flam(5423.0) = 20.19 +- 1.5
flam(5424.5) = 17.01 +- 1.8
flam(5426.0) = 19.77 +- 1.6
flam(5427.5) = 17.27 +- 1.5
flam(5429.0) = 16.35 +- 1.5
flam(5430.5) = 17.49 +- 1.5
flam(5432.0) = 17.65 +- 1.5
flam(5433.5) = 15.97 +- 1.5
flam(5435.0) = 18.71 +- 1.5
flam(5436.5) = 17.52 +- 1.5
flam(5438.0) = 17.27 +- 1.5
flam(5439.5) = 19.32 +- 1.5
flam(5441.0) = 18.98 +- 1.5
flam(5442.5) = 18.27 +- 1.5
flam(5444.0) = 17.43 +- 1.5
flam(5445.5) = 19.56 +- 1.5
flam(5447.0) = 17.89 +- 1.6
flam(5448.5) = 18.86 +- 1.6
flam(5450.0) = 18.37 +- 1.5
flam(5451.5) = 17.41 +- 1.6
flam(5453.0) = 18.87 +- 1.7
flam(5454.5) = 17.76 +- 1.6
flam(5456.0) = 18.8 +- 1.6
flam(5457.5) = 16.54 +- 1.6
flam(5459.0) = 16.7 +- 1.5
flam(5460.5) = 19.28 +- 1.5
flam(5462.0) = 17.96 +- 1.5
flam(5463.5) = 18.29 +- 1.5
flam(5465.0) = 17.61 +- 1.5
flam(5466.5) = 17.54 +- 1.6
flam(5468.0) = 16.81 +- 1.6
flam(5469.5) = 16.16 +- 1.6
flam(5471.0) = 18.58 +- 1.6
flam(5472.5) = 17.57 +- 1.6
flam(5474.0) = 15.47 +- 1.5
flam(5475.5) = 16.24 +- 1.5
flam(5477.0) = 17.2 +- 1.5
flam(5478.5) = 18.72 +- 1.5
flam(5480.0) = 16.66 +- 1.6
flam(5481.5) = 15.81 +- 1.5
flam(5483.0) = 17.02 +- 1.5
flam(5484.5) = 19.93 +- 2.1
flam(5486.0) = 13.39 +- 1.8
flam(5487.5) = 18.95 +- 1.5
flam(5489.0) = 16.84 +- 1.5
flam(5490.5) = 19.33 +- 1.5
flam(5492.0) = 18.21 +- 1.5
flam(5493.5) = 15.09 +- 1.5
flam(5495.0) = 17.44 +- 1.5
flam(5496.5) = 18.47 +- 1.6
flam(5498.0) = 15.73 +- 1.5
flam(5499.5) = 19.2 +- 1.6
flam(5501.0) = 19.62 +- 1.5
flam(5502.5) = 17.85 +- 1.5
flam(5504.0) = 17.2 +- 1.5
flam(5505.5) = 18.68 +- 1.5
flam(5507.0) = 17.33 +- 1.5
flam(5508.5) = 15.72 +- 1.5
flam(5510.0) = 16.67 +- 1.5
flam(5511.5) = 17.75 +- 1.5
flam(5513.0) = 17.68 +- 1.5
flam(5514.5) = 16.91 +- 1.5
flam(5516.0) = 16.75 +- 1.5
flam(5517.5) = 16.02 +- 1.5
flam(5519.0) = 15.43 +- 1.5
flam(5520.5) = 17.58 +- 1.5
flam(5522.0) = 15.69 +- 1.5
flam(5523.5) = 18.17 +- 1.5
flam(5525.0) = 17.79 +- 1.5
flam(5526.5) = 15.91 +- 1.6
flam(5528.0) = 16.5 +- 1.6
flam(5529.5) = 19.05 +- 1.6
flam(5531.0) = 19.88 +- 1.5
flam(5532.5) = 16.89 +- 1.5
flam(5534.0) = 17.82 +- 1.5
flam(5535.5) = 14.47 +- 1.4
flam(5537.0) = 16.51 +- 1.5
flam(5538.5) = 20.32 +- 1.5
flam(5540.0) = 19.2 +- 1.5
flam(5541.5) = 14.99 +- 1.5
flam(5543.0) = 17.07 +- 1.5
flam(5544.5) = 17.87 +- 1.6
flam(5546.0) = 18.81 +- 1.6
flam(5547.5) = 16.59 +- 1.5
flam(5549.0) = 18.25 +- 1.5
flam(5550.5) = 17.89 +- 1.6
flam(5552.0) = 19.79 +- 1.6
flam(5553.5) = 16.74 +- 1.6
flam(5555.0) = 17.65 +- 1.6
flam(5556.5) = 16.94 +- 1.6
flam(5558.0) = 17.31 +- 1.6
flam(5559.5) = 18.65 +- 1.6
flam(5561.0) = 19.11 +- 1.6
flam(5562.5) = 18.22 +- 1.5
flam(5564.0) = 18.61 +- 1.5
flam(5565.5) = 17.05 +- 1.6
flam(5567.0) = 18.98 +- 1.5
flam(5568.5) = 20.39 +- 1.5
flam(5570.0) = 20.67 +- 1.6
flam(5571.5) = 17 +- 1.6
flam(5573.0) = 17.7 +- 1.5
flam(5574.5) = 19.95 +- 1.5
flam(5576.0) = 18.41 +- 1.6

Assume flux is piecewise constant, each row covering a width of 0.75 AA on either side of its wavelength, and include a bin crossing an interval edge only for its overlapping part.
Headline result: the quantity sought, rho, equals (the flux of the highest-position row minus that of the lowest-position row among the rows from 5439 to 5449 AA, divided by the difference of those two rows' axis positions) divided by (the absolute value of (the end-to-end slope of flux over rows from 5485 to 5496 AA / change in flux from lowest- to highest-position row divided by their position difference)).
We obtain 0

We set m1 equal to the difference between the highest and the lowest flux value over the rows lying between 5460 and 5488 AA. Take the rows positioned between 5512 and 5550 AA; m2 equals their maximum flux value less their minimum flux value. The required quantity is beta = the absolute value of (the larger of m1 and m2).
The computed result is 6.5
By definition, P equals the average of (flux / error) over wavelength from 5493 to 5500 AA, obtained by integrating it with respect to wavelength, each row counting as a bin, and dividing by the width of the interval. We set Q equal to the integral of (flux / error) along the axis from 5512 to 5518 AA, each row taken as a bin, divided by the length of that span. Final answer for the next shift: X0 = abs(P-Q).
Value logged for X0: 0.12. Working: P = 11.2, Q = 11.3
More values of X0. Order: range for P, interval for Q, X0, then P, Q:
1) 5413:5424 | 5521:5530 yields 1.05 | 12.1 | 11.1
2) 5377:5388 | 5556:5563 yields 0.31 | 11.7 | 11.4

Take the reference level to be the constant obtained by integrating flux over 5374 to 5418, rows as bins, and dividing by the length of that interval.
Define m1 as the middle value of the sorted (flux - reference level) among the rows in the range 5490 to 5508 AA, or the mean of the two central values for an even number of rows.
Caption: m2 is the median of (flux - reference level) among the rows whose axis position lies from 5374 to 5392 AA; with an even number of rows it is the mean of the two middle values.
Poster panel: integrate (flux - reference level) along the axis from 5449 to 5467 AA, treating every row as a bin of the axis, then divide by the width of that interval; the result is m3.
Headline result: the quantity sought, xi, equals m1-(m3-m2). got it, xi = 0.5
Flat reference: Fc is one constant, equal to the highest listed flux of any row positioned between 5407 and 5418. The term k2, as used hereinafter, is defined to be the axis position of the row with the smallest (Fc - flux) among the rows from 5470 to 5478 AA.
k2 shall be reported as 5471.0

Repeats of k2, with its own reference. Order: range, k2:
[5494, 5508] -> 5501.0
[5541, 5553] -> 5552.0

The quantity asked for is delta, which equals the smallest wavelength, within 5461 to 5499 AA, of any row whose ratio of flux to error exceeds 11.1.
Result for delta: 5462.0 AA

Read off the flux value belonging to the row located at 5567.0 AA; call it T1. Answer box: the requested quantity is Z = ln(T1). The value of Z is 2.94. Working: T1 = 18.98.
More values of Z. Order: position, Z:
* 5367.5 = 2.89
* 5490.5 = 2.96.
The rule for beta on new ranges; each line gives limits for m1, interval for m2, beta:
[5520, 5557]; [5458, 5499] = 6.5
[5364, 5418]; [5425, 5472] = 7.1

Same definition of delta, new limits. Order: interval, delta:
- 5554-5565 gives 5559.5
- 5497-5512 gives 5499.5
